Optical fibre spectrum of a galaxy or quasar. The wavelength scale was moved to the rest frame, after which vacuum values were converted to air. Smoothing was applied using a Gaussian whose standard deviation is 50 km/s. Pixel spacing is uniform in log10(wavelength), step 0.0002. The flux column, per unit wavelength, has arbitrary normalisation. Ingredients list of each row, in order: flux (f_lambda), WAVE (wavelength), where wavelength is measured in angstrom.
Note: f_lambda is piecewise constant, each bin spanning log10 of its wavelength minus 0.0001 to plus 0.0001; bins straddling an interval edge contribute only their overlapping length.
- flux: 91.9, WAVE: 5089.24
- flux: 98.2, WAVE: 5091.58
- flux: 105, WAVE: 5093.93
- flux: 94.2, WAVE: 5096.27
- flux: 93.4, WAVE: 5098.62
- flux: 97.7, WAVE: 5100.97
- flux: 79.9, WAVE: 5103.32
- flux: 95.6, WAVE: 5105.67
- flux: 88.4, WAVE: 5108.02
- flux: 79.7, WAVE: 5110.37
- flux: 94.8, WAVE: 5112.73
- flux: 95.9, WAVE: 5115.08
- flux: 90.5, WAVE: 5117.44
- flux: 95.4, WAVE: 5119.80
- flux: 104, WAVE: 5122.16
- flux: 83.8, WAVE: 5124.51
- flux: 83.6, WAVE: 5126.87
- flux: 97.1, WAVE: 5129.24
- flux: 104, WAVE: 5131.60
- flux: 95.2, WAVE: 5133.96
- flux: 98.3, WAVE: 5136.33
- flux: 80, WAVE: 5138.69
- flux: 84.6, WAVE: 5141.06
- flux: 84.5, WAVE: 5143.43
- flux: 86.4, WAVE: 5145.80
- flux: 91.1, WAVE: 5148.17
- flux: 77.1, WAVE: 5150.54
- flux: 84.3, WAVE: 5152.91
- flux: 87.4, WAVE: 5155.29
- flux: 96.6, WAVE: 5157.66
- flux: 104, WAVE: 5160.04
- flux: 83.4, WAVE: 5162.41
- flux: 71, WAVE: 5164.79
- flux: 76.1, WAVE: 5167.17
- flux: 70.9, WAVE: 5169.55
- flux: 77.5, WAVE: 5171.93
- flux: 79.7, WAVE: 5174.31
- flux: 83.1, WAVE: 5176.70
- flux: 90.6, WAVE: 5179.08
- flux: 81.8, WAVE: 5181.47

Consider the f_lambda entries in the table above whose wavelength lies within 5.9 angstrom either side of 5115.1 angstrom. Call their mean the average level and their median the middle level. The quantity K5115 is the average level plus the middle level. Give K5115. 186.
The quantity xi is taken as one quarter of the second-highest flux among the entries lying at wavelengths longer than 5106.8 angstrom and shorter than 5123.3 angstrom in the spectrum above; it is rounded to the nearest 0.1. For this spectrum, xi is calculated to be 24.0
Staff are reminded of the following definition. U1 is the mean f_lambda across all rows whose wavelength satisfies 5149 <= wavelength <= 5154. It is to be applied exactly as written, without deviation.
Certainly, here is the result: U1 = 81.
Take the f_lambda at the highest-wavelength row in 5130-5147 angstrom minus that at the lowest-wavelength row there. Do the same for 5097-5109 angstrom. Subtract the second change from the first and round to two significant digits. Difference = -13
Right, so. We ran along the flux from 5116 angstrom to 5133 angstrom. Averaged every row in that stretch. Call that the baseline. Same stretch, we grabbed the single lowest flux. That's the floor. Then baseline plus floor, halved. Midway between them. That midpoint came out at 88.8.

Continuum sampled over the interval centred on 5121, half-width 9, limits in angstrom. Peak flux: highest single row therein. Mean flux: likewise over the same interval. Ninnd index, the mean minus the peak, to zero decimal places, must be -11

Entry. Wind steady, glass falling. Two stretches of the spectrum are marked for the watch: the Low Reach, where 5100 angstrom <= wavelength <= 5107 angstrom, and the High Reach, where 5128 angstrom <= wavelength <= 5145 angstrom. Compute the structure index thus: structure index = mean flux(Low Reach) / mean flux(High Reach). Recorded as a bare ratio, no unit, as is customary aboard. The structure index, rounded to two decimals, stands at 0.99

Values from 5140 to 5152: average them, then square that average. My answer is 7181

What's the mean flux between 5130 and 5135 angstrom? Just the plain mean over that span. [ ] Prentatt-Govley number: 100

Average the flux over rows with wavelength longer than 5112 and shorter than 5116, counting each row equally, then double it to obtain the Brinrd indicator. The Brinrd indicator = 191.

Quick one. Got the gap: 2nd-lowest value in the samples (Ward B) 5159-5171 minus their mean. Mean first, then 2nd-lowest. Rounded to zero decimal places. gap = -10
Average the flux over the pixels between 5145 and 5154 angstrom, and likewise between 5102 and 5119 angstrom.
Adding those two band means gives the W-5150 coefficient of 174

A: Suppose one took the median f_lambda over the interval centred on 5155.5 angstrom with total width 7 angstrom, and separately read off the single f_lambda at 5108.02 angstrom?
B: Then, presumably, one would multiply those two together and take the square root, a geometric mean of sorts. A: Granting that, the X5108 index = 87.9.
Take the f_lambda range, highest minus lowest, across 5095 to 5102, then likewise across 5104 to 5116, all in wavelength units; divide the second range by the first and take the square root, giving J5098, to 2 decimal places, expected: 1.94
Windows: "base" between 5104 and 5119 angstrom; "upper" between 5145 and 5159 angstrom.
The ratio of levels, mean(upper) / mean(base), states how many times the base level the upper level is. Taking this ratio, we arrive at 0.96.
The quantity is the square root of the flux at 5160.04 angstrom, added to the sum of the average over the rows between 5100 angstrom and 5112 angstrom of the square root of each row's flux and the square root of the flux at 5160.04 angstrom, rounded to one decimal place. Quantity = 29.8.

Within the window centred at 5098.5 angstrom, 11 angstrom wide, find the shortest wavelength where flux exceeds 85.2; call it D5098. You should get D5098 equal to 5093.93 angstrom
